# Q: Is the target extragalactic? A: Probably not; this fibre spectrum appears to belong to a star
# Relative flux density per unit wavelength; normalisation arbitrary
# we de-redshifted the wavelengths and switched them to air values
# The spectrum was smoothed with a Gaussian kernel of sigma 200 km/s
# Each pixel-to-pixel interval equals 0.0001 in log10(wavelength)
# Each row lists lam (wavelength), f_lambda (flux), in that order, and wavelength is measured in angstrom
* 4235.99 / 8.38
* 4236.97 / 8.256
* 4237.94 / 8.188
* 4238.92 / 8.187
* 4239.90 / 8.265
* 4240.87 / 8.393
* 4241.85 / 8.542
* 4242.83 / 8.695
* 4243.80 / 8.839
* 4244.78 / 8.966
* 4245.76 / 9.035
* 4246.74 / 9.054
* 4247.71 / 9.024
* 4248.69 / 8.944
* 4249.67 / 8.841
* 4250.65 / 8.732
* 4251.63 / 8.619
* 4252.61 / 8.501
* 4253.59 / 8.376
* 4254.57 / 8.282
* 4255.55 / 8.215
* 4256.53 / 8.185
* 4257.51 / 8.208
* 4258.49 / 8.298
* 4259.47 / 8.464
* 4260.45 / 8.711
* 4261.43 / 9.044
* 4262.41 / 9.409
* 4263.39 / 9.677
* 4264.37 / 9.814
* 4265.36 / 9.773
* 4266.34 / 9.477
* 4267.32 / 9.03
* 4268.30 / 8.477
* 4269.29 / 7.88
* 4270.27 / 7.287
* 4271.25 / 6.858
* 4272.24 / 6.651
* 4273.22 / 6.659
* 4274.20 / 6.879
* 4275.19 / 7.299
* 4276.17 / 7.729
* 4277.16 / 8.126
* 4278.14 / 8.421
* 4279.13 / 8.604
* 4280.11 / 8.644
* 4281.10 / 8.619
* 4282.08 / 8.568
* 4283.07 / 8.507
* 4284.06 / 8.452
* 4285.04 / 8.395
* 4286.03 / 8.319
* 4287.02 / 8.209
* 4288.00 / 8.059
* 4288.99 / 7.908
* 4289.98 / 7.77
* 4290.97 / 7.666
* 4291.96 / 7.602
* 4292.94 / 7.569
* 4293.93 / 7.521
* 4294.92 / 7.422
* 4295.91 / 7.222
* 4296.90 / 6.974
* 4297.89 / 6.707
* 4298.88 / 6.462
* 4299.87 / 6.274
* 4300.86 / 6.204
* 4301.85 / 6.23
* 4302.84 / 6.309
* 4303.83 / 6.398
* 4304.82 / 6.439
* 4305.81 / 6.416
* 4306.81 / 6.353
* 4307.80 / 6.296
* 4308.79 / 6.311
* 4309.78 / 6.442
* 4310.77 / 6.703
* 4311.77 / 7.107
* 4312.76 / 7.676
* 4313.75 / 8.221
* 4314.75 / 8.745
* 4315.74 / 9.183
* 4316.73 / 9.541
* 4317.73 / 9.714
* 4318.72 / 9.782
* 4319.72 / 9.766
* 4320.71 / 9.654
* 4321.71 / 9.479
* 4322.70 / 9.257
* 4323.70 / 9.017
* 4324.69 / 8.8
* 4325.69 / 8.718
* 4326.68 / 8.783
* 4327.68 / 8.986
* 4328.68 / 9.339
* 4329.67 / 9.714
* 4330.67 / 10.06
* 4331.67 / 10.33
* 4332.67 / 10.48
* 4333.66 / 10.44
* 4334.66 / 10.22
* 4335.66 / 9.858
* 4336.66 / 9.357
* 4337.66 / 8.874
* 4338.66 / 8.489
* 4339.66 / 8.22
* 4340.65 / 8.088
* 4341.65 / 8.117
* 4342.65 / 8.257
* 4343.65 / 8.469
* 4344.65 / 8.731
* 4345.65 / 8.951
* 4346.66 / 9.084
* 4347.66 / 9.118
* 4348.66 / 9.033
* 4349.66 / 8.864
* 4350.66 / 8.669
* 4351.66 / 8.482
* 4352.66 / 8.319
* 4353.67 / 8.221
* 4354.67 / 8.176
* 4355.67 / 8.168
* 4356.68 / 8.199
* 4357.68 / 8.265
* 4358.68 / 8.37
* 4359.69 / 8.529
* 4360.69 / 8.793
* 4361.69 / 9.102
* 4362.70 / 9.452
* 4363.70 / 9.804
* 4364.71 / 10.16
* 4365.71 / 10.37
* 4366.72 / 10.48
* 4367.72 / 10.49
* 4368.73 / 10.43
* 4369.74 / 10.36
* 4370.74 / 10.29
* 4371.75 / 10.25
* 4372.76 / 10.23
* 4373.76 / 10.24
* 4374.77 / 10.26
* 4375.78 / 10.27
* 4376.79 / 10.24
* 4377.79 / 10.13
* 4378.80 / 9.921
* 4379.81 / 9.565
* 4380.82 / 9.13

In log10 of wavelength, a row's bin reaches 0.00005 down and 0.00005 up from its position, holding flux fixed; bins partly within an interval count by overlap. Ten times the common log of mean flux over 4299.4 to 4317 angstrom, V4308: 8.5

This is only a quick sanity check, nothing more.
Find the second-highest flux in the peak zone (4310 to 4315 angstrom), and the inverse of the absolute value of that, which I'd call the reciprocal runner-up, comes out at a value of 0.122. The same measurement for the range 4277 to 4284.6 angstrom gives 0.116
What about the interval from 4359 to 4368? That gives 0.095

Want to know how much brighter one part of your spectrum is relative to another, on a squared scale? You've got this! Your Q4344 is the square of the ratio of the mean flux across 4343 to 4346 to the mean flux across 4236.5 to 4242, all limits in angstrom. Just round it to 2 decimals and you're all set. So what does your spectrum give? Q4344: 1.10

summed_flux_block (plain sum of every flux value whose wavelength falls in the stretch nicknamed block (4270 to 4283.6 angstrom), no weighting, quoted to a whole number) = 109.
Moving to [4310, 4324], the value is 124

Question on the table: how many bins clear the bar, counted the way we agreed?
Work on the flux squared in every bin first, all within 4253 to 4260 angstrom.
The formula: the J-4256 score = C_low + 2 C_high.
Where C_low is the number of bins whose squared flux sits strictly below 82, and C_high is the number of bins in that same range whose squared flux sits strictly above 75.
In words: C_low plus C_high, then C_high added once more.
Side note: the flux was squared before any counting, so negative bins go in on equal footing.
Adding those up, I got 7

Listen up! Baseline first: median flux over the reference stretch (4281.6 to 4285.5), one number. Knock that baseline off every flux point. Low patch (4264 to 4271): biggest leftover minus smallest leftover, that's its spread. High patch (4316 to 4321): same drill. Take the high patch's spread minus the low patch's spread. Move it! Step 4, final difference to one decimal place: -2.3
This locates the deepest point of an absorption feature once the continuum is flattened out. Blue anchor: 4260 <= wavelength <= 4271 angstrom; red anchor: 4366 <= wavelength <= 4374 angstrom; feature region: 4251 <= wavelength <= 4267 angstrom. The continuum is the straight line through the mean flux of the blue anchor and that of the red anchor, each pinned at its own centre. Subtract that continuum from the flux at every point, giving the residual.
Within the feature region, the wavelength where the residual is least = 4256.53 angstrom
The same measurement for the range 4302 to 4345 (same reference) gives 4307.80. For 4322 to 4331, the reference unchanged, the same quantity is 4325.69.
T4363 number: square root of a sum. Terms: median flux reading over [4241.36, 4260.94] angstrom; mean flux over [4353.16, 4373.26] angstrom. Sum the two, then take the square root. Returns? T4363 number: 4.25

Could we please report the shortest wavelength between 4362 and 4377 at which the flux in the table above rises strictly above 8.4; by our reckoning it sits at 4362.70 angstrom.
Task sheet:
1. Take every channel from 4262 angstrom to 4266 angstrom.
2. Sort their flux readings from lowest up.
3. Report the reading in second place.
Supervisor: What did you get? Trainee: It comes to 9.677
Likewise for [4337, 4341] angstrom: 8.22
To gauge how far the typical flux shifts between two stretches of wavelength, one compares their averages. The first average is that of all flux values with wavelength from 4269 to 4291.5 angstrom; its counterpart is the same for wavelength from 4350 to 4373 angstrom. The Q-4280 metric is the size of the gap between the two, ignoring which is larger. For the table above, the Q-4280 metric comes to 1.4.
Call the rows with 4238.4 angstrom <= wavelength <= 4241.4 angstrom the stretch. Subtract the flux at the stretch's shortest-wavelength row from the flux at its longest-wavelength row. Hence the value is 0.21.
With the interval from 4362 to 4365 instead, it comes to 0.71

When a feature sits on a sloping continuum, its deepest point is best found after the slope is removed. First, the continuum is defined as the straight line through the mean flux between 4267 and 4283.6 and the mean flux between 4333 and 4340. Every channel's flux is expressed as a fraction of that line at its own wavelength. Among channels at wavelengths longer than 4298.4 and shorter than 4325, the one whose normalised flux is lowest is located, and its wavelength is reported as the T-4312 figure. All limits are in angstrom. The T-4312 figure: 4308.79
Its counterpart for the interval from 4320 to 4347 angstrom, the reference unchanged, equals 4340.65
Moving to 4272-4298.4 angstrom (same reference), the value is 4297.89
